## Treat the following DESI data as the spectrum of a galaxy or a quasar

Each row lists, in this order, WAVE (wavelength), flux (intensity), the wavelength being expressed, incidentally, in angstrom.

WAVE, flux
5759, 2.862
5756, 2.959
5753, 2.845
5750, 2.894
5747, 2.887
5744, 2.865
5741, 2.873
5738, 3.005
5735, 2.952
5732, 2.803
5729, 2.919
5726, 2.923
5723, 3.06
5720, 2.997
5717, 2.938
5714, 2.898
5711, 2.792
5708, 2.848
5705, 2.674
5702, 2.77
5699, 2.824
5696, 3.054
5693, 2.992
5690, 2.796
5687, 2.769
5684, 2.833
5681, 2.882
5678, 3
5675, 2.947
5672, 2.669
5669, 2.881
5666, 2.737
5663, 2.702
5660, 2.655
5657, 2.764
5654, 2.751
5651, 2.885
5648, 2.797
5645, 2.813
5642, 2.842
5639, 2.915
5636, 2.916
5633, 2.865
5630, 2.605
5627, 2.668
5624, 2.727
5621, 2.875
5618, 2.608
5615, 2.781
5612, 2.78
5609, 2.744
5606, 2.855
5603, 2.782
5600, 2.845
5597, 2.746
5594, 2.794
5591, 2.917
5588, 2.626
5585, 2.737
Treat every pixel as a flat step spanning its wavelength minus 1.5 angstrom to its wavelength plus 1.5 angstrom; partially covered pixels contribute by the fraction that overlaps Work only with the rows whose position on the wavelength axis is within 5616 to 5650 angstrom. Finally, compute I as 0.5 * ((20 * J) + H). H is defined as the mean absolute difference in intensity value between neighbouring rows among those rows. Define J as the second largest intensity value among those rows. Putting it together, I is 29.2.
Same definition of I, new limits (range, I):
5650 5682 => 29.5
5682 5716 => 30.0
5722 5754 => 30.1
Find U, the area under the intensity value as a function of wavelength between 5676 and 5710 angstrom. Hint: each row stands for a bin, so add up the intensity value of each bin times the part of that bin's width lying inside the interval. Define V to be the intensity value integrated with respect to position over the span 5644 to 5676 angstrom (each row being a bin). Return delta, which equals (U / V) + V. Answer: 90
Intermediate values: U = 97.2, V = 89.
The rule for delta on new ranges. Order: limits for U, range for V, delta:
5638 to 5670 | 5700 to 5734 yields 99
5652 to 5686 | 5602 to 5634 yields 89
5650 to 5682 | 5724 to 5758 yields 100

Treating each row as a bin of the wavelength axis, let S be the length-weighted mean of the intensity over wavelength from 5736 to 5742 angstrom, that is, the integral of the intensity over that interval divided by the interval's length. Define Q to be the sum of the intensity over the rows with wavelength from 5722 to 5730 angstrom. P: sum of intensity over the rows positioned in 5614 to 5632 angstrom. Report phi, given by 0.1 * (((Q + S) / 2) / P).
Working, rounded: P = 16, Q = 9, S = 2.95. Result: 0.036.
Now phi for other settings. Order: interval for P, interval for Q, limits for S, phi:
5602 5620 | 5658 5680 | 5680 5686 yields 0.068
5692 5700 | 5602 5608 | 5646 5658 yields 0.048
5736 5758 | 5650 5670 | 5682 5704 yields 0.055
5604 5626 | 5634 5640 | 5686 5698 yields 0.023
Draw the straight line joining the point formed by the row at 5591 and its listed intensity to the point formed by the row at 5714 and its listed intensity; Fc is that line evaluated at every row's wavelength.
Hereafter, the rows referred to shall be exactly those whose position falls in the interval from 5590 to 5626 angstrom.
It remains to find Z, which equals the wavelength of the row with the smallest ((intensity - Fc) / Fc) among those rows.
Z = 5618 angstrom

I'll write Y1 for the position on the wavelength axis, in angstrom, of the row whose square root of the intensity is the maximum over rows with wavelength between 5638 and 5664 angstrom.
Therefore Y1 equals 5639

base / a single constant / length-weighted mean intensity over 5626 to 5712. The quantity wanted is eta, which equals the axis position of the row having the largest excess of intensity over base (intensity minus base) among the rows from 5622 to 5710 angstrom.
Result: 5696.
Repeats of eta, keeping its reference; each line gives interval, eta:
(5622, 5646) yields 5636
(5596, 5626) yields 5621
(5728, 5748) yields 5738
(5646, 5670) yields 5651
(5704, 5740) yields 5723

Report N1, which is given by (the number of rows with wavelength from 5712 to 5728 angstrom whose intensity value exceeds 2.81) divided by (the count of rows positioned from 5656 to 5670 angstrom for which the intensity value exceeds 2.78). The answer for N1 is 5.00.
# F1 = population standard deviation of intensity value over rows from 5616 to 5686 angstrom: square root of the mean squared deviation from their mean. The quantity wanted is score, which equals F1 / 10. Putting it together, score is 0.0109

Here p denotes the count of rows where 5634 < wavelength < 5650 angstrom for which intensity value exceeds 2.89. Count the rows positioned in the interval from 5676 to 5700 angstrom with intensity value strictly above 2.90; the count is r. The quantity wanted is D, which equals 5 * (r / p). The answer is 7.5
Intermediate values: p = 2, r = 3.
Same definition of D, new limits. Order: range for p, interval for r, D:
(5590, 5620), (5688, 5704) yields 10.0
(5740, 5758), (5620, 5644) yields 5.0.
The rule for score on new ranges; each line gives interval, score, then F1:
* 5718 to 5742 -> 0.0076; 0.076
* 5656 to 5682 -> 0.0119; 0.119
